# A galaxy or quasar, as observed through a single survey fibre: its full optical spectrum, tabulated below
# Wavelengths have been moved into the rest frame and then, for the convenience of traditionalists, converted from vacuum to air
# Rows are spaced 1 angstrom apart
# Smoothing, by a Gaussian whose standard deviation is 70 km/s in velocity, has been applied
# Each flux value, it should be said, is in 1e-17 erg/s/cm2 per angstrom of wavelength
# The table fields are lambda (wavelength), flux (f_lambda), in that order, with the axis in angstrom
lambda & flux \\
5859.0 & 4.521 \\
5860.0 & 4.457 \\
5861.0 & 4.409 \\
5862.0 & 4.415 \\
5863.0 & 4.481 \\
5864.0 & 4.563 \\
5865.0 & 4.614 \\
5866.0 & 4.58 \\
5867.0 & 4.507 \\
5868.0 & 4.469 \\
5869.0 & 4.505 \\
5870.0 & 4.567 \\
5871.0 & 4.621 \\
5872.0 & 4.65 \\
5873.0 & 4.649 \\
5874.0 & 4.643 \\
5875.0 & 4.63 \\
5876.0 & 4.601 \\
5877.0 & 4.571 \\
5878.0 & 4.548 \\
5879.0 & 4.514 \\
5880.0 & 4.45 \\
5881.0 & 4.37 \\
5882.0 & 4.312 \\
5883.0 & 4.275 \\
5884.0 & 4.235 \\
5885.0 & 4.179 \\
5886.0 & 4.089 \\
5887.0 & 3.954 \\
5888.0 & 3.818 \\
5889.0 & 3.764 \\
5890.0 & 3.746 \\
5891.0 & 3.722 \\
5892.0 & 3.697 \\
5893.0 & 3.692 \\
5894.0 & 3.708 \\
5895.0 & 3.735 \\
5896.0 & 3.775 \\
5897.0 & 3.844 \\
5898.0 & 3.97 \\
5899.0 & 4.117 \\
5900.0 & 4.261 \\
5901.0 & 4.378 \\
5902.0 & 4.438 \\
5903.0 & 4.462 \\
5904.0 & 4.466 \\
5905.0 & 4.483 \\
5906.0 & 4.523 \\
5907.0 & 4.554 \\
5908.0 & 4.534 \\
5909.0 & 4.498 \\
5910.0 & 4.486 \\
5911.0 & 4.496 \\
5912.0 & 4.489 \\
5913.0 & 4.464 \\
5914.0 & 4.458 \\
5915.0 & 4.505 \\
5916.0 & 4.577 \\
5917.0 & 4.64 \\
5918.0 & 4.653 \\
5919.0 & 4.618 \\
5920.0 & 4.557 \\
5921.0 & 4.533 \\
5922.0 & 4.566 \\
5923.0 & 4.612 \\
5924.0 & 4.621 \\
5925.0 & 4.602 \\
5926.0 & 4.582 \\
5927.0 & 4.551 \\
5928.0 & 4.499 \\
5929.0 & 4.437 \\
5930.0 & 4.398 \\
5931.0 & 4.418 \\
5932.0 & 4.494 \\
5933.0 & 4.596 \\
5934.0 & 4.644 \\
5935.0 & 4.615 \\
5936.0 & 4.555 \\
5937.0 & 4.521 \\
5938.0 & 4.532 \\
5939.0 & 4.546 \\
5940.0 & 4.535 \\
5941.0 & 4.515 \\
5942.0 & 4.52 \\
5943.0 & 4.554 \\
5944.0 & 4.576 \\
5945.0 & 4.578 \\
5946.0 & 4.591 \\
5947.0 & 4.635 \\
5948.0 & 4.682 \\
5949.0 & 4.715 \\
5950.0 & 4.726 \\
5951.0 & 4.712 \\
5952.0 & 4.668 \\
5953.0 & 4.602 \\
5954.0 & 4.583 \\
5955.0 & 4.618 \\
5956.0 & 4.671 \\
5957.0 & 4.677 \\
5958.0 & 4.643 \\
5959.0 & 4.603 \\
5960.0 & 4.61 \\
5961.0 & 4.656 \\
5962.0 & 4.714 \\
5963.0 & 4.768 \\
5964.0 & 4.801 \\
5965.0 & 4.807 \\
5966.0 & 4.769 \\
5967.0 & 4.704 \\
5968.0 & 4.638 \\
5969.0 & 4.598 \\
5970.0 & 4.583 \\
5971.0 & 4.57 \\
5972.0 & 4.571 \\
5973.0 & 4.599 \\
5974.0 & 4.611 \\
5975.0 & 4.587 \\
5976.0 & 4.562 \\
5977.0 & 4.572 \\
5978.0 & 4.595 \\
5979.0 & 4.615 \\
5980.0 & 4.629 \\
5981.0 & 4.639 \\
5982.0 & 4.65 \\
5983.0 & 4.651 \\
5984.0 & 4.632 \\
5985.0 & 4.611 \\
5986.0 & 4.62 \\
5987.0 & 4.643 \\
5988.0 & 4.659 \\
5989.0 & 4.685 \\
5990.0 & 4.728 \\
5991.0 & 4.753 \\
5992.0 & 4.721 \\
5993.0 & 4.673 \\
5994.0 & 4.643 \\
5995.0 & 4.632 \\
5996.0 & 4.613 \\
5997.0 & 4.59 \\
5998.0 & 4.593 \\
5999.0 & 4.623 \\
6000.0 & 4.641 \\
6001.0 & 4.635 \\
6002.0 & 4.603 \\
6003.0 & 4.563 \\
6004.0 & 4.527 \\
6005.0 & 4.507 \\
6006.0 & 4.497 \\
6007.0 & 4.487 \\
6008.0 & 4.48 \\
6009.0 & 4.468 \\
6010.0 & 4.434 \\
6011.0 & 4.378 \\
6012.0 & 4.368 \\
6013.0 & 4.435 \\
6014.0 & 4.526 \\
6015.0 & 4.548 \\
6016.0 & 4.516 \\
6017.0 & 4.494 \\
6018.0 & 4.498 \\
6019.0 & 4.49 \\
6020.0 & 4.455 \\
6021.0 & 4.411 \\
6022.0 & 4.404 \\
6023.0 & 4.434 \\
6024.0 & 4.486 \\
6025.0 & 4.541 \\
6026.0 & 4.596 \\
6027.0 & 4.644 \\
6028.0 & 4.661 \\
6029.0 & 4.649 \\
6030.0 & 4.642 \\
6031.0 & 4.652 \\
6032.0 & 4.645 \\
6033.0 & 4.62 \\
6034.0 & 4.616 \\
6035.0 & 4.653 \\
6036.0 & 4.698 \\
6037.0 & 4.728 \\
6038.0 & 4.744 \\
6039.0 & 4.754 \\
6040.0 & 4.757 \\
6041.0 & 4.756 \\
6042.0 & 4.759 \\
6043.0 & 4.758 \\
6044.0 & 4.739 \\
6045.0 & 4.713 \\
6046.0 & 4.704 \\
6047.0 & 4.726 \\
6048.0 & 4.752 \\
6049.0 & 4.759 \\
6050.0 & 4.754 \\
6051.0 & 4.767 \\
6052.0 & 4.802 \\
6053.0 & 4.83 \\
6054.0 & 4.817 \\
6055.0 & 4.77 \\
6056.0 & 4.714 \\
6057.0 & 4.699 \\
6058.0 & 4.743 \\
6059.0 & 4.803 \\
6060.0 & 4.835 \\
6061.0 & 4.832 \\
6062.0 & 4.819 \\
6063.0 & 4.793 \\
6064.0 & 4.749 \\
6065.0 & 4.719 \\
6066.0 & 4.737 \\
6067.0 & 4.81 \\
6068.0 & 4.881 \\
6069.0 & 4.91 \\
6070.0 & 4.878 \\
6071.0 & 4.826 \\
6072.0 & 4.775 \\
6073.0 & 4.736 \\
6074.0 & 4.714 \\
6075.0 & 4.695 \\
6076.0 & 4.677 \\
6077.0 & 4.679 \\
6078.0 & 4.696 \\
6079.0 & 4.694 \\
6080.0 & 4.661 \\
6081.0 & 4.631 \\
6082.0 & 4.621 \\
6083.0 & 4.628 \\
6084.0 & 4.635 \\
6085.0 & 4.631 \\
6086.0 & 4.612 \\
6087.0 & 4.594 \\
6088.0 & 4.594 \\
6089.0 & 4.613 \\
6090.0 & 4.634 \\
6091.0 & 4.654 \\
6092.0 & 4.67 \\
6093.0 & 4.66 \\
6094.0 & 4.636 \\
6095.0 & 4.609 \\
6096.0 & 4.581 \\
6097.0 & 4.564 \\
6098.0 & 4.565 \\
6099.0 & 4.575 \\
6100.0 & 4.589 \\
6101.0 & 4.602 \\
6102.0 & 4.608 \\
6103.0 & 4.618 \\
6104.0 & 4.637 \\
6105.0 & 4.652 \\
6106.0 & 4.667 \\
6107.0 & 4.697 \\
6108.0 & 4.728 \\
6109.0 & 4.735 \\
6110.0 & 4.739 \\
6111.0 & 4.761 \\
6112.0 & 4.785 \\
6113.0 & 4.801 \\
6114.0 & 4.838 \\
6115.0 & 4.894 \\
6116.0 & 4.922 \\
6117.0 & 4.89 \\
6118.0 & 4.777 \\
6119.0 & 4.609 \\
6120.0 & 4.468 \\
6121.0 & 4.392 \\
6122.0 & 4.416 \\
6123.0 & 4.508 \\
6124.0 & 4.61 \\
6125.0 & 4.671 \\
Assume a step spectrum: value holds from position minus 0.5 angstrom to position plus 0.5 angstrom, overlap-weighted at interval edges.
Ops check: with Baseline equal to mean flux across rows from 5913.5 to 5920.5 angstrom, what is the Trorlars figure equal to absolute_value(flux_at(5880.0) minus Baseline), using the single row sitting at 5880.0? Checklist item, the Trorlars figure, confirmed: 0.12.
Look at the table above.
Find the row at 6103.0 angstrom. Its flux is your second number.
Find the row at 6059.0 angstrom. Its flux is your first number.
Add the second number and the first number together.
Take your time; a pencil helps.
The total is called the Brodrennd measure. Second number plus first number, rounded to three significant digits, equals 9.42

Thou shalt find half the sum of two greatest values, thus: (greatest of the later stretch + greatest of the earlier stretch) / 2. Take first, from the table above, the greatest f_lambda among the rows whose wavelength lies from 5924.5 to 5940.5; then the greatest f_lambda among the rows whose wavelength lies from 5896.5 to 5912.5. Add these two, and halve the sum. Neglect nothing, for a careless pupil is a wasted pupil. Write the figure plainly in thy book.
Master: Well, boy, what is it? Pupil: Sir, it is 4.60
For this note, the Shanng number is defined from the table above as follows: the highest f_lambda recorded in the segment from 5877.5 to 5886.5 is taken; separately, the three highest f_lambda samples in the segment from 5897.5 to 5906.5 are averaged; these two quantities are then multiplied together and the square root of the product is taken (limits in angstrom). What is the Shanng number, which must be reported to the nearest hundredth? 4.52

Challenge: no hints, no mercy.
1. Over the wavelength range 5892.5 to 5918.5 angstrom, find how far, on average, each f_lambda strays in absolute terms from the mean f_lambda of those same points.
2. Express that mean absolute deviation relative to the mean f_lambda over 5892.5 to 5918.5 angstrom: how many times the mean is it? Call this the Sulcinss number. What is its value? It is 0.061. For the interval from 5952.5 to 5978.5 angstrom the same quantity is 0.013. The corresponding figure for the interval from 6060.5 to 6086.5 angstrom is 0.016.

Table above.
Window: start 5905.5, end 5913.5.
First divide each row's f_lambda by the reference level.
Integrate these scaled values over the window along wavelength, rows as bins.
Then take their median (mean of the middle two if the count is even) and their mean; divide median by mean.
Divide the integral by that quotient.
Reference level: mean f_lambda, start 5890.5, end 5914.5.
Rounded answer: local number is 8.6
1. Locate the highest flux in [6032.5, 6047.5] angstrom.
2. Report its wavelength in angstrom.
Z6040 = 6042.0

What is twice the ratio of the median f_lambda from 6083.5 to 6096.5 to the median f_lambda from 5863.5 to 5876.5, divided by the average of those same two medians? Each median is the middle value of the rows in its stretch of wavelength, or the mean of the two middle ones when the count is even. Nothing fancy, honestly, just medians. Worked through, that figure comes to 0.436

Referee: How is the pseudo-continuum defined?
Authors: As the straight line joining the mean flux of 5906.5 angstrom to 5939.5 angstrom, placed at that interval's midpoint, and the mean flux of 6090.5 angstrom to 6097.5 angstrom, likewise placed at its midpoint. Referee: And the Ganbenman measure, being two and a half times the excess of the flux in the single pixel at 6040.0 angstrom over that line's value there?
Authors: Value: 0.40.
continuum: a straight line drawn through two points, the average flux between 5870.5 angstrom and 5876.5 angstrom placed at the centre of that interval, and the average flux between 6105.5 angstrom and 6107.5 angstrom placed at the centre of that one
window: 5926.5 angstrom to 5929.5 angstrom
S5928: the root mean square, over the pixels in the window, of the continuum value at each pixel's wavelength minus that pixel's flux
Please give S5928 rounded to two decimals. 0.16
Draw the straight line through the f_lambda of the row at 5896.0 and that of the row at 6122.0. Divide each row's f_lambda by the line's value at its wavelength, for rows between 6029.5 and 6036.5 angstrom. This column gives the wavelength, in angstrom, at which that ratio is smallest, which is 6034.0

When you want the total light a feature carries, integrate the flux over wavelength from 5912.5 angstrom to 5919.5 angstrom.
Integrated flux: 32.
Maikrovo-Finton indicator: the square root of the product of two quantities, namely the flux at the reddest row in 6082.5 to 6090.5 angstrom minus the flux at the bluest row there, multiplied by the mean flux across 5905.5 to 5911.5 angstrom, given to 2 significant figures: 0.16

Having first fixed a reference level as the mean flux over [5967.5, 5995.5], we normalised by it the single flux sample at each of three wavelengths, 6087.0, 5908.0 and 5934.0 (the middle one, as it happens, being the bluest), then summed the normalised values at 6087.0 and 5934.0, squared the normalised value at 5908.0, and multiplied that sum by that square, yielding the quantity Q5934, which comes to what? 1.91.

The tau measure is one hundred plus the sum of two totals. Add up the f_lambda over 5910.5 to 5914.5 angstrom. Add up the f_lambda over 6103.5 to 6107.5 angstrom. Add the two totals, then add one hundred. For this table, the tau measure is 137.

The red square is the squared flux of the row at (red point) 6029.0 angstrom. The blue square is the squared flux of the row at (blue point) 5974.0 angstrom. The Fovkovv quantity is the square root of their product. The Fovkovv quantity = 21.4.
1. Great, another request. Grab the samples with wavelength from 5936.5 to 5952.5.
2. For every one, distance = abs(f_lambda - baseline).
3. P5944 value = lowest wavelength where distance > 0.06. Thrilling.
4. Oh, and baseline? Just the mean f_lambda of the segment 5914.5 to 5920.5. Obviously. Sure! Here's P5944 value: 5937.0 angstrom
